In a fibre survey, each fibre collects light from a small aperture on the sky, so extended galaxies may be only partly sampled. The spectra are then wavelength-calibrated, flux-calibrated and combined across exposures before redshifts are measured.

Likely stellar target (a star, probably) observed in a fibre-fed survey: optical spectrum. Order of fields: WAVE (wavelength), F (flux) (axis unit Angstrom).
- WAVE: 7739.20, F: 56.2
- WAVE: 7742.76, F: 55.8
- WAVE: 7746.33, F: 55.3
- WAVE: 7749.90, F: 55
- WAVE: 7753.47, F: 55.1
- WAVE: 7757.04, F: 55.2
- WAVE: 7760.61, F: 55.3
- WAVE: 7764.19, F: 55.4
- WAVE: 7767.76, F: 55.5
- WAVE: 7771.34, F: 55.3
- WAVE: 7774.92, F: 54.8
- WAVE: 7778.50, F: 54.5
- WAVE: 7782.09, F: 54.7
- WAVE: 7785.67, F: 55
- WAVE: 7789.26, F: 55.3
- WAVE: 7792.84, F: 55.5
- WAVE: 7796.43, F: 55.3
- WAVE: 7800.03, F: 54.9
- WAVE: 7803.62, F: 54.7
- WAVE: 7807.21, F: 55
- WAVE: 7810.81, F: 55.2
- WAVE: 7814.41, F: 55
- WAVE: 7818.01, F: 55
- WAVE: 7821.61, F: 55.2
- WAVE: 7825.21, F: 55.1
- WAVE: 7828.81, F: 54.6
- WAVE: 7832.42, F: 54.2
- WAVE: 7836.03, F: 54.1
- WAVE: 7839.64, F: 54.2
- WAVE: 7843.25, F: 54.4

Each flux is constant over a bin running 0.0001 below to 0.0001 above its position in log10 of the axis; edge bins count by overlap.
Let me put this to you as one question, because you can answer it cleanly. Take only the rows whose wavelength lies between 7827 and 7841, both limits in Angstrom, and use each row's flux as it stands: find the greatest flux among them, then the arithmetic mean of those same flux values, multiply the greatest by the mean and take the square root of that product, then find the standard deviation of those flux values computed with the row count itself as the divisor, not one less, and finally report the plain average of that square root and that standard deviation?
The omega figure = 27.3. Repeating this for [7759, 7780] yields 27.8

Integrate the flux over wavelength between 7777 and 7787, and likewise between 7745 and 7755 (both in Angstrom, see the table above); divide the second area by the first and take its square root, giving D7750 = 1.00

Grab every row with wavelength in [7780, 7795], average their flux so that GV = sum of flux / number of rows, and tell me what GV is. 55.12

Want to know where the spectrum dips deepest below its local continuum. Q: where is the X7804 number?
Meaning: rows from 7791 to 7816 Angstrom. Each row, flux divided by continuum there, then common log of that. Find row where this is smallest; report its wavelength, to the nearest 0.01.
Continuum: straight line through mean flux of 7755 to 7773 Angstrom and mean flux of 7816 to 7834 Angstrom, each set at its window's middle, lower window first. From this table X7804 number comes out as 7803.62 Angstrom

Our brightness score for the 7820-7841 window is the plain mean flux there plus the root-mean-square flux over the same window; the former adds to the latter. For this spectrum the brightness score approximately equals 109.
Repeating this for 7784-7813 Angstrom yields 110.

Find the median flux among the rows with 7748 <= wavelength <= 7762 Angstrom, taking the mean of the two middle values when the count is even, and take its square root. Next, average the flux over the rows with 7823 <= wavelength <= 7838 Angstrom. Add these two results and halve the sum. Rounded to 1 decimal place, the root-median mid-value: 31.0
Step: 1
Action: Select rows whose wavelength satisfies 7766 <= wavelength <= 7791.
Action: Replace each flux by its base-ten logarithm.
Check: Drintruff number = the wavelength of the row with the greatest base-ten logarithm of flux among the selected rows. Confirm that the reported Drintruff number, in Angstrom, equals 7767.76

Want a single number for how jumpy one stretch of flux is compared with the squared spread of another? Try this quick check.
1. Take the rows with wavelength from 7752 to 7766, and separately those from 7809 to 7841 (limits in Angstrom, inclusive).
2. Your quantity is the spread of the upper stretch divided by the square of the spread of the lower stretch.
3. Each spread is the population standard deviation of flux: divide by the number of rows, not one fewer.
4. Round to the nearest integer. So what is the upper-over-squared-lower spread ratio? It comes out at 35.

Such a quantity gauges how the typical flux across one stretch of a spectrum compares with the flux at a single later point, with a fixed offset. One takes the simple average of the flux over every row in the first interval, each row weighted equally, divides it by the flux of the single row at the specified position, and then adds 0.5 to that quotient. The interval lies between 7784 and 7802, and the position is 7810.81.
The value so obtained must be 1.50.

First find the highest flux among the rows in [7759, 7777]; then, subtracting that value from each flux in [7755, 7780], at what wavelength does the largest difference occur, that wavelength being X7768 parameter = 7767.76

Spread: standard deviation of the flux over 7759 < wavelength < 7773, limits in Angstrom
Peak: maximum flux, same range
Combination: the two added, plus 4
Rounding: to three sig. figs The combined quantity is 59.6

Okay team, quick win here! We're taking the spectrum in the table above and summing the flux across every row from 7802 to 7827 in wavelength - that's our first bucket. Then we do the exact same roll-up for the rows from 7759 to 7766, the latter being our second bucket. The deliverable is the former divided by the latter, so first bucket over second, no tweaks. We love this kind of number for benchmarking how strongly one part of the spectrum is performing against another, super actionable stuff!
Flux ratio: 3.5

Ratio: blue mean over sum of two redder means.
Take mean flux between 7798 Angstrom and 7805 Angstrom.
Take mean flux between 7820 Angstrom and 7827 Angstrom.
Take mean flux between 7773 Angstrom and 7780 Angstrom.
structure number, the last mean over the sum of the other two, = 0.497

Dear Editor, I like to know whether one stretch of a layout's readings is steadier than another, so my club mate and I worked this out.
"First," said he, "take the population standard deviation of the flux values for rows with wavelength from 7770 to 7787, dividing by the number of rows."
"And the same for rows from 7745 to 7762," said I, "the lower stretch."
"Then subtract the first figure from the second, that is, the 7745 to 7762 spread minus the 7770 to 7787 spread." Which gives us -0.16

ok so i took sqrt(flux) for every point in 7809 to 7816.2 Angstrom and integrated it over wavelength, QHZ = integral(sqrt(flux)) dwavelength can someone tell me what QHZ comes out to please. 53.4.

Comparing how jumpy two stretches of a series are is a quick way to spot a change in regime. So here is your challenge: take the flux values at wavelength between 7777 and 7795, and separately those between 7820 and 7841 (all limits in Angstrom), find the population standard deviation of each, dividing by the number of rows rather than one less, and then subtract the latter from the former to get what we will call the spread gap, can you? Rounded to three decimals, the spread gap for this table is -0.073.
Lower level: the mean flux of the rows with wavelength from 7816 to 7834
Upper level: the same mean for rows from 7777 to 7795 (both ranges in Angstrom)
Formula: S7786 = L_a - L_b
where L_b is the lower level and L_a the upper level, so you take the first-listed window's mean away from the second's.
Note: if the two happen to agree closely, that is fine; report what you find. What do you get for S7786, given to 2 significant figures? 0.18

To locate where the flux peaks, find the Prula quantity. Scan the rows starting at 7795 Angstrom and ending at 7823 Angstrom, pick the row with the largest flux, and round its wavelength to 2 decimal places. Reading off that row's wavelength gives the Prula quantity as 7796.43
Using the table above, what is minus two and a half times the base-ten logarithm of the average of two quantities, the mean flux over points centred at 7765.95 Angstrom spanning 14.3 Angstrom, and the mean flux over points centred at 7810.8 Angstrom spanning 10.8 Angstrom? -4.36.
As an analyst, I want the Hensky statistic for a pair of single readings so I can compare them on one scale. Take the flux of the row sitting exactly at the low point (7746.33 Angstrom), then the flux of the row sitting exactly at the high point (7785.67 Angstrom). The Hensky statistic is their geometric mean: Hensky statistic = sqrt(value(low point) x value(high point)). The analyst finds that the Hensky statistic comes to 55.1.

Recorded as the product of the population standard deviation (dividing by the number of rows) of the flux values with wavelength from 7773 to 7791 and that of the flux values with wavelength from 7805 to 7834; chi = 0.088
